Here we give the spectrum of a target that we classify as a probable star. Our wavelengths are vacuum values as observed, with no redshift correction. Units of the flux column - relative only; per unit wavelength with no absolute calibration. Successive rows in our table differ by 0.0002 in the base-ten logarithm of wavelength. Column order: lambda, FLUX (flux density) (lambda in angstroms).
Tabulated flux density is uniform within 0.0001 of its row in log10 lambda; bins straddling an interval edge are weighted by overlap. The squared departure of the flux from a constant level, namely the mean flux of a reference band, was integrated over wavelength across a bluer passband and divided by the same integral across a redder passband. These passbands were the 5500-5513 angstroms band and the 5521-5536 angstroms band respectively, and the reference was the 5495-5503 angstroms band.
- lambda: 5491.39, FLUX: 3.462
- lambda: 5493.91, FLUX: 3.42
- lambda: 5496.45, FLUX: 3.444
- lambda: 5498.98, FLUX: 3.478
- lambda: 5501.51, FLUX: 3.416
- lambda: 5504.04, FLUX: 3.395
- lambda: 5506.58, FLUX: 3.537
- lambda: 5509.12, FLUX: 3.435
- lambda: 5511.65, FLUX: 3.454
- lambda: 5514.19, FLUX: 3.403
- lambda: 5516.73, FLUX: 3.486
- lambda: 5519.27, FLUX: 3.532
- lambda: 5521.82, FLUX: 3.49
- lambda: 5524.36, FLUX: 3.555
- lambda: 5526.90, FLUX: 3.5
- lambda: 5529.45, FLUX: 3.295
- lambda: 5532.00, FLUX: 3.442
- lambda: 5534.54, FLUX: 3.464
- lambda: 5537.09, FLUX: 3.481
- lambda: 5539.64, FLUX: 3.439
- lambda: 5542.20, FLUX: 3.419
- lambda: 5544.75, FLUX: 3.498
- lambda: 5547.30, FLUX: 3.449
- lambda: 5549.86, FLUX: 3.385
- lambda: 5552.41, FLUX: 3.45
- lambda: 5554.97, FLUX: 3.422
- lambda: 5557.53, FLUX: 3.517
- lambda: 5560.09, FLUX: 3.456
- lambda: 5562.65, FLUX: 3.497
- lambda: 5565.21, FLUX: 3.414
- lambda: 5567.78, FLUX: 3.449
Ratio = 0.3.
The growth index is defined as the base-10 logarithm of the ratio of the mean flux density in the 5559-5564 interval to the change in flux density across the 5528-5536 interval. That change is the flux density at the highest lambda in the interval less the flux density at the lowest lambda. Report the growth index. 1.3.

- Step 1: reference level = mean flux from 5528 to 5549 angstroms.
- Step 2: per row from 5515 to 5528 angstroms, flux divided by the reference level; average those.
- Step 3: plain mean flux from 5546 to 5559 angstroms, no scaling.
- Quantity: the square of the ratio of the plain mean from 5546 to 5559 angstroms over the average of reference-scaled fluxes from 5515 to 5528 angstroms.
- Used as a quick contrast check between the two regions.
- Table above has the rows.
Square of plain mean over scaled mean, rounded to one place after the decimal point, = 11.4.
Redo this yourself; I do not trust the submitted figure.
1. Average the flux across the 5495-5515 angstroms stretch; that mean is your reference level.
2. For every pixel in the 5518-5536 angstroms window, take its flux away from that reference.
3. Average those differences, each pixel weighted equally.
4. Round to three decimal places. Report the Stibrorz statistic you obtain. -0.023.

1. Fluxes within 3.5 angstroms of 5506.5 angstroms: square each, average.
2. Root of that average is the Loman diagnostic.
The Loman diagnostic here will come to 3.46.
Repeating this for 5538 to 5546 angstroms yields 3.45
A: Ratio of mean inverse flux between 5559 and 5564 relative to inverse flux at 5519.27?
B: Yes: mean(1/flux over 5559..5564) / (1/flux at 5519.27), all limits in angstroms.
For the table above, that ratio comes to 1.02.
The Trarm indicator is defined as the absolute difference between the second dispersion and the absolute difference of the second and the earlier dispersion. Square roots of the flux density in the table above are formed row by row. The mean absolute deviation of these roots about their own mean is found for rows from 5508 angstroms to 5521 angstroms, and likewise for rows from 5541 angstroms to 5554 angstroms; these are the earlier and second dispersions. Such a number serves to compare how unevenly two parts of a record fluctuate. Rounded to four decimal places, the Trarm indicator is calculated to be 0.0064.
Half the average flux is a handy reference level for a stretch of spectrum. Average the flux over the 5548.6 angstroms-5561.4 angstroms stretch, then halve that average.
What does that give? 1.72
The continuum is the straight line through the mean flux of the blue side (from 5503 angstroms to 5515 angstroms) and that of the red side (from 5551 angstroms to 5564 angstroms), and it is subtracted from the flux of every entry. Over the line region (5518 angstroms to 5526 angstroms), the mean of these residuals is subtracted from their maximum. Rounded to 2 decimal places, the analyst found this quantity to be 0.03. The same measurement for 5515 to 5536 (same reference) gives 0.09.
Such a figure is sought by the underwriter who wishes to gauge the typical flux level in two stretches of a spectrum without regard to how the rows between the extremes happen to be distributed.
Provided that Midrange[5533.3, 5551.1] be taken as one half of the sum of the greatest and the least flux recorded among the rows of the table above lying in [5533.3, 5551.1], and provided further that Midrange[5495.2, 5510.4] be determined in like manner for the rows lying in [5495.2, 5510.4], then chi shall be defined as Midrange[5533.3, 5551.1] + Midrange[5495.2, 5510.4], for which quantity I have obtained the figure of 6.91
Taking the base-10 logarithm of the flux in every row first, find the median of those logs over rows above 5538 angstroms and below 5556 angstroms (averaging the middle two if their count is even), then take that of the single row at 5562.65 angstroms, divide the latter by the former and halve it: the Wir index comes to 0.507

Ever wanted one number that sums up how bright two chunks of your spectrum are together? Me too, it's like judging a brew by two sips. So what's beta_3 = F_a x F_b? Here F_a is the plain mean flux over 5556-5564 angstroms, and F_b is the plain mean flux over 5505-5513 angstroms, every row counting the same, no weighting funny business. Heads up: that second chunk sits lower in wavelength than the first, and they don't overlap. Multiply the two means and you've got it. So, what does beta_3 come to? 12.1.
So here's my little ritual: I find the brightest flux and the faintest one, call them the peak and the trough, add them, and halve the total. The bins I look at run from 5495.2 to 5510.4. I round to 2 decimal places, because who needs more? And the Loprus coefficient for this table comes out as 3.47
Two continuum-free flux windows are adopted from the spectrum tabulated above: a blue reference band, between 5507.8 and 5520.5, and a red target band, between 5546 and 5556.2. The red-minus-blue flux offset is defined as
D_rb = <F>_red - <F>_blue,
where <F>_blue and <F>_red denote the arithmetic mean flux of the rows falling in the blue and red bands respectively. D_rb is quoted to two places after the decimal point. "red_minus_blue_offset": -0.04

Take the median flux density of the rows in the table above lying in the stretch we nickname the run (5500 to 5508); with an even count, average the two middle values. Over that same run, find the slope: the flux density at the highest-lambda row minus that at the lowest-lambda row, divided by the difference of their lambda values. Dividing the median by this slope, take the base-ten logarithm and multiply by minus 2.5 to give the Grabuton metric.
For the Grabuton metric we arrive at -5.4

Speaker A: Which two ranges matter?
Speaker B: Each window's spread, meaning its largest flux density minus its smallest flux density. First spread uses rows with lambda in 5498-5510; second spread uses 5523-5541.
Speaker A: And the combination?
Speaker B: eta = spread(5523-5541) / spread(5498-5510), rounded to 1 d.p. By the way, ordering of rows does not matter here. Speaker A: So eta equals 1.8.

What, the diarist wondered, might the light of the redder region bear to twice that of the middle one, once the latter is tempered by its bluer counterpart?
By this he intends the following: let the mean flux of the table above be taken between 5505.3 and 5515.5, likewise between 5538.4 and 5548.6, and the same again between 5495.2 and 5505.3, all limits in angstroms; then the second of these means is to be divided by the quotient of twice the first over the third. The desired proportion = 1.714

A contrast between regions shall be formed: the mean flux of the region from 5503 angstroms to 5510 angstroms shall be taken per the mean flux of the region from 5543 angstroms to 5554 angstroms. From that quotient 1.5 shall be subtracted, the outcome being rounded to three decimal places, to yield -0.497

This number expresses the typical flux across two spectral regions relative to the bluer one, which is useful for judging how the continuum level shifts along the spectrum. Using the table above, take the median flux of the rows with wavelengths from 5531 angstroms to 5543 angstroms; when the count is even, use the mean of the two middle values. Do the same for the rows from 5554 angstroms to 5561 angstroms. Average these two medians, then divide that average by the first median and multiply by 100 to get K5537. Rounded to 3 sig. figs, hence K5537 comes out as 100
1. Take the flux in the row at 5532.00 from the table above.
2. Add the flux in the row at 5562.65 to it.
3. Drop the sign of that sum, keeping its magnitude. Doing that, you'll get 6.94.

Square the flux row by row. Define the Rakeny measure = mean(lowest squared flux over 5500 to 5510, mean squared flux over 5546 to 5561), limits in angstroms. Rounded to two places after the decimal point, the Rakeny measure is 11.70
